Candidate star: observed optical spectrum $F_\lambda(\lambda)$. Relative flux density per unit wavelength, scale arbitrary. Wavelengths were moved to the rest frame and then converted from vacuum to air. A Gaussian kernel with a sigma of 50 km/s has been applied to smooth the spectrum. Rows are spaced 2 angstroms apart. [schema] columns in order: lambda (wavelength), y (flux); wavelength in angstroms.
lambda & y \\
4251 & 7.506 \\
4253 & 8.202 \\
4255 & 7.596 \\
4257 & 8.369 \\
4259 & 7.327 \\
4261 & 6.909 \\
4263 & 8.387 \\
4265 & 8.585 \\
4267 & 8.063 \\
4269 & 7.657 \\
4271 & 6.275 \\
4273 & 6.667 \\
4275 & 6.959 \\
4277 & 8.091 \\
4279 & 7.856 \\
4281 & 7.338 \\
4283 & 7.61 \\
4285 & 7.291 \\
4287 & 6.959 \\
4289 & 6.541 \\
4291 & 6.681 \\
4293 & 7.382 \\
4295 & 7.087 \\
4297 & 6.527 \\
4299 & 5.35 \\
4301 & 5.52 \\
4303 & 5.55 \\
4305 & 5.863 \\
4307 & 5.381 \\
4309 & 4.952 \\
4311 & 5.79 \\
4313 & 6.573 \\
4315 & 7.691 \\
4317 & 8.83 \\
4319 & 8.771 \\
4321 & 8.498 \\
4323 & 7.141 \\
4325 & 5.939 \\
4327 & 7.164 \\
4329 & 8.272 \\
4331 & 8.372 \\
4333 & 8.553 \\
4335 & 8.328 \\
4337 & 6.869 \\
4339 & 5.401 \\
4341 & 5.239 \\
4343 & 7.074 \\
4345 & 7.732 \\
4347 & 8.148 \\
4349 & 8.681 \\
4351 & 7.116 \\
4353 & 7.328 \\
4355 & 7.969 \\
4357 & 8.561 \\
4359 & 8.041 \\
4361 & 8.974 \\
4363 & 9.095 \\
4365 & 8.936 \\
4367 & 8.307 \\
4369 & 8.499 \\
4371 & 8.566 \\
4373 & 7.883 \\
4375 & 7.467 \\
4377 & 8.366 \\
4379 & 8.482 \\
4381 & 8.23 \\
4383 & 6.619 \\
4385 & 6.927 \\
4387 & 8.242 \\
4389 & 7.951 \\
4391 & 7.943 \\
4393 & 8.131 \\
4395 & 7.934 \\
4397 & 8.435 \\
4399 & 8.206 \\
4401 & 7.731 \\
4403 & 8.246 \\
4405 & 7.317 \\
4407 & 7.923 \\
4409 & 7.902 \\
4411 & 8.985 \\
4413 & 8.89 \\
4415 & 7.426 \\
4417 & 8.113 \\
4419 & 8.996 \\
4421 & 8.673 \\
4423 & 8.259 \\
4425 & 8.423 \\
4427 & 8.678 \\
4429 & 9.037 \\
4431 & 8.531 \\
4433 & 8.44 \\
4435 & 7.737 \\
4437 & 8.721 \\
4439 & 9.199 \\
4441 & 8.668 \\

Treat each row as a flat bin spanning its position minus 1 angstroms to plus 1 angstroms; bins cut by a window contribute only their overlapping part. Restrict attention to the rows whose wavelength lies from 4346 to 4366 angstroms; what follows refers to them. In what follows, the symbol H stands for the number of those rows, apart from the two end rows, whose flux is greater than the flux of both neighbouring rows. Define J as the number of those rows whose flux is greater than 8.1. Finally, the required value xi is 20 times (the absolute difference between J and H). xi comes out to 60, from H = 3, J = 6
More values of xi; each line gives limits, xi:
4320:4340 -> 80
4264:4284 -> 0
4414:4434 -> 140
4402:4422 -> 60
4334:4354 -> 40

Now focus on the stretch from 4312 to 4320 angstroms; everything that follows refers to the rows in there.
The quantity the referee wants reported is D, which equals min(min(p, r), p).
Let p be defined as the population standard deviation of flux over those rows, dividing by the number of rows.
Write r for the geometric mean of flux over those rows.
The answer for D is 0.9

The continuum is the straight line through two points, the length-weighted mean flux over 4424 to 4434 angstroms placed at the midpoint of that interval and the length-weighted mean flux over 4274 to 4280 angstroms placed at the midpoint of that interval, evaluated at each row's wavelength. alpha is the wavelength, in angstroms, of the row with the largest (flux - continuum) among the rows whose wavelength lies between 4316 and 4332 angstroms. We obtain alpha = 4317 angstroms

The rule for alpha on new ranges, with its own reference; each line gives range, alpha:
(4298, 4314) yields 4313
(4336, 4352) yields 4349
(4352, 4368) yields 4363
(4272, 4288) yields 4277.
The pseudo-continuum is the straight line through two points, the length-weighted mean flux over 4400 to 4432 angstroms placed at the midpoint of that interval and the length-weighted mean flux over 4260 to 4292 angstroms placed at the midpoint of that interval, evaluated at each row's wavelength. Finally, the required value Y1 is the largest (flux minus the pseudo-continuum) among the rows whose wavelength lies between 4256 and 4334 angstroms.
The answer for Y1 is 1.29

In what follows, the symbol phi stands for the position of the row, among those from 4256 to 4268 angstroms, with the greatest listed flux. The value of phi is 4265 angstroms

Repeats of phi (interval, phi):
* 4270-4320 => 4317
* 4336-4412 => 4363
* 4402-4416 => 4411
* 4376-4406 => 4379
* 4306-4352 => 4317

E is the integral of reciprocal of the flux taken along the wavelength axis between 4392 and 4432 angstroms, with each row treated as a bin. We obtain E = 4.84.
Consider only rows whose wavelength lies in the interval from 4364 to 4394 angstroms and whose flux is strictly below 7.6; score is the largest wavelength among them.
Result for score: 4385 angstroms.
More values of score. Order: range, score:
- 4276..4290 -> 4289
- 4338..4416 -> 4415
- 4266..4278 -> 4275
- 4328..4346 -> 4343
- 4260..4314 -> 4313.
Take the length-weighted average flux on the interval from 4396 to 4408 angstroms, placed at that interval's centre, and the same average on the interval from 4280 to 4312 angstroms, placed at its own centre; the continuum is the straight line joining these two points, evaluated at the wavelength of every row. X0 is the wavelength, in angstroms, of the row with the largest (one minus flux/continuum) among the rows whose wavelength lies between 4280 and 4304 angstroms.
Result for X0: 4299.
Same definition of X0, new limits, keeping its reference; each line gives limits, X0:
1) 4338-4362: 4341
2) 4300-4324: 4309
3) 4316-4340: 4339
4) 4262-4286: 4271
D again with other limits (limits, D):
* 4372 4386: 0.7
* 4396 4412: 0.5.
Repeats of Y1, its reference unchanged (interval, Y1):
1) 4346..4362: 1.03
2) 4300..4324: 1.18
